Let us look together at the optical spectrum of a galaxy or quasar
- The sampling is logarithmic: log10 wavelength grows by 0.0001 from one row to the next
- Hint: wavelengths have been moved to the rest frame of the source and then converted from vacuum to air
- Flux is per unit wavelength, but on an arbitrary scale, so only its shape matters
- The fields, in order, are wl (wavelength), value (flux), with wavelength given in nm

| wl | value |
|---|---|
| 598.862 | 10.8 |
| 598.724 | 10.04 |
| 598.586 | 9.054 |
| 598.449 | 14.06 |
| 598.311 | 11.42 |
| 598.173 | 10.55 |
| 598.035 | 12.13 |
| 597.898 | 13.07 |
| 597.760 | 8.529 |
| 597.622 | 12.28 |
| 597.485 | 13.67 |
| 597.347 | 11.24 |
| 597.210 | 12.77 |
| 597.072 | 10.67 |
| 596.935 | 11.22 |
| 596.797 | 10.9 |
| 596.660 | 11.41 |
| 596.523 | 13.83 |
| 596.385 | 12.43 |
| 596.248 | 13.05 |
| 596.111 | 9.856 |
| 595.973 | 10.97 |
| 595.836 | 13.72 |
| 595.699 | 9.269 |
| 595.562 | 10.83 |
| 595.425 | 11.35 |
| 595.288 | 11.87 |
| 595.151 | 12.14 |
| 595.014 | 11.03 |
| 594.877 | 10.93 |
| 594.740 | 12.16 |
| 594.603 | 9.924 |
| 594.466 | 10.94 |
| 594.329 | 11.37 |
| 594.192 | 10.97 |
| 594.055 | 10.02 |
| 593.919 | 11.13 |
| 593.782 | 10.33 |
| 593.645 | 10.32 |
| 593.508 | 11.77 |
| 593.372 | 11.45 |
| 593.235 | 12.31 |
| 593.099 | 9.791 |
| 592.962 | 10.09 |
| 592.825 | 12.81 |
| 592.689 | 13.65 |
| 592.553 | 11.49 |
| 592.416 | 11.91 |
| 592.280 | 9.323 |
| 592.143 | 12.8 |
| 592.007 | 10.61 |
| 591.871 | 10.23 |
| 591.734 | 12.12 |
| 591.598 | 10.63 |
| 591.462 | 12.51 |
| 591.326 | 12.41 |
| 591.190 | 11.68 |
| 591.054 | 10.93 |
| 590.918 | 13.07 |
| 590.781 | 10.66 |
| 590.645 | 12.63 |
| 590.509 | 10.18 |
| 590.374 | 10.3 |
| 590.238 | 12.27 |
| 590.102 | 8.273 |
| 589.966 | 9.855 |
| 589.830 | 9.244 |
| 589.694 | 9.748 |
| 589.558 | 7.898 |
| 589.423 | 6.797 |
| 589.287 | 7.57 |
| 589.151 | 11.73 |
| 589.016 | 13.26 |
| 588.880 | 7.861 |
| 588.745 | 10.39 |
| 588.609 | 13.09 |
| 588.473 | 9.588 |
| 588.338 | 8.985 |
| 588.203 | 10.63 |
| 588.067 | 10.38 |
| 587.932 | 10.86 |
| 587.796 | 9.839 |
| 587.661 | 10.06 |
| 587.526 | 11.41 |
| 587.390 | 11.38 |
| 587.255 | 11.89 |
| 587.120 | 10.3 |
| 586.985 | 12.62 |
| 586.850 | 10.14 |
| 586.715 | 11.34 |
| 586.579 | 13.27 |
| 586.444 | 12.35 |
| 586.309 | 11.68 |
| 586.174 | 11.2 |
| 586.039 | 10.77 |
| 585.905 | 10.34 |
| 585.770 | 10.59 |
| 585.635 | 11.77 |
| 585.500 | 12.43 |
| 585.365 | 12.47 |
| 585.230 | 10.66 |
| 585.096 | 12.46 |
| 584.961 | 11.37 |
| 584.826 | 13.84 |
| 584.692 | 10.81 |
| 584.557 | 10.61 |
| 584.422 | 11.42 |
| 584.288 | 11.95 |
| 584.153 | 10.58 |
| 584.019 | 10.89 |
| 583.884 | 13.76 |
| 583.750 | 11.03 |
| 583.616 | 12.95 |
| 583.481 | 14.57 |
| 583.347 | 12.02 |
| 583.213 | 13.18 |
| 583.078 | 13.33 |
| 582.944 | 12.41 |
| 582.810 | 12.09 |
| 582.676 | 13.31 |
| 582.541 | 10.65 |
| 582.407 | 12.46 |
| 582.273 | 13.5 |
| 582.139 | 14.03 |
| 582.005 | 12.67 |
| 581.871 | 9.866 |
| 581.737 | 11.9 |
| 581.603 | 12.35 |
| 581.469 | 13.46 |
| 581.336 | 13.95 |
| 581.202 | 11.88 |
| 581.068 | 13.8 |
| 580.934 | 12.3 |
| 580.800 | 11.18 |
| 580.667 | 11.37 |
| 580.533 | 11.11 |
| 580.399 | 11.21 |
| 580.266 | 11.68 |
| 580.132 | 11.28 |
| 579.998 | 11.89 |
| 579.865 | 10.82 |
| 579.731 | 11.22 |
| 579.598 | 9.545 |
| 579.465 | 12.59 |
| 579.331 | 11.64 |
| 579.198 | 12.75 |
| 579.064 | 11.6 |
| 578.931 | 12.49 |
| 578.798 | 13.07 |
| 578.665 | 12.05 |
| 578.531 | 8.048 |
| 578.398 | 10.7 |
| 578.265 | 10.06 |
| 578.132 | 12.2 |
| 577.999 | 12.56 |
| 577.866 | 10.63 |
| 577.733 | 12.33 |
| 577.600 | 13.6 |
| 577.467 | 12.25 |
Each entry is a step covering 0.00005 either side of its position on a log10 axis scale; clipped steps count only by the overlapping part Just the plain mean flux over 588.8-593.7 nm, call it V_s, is 10.8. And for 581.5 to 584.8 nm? 12.2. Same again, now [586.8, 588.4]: 10.7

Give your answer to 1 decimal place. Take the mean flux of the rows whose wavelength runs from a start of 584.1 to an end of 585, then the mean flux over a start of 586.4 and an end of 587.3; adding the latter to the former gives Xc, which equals 23.2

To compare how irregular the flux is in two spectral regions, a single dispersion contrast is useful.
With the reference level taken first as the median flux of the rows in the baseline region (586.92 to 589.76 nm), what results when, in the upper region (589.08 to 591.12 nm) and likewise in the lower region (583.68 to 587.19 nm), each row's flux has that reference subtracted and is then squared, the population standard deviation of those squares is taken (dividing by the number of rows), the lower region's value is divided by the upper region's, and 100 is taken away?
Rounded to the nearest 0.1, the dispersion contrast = -99.1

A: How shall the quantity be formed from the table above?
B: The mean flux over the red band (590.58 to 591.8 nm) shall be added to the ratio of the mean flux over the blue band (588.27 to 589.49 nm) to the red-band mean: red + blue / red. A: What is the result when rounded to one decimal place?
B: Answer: 12.7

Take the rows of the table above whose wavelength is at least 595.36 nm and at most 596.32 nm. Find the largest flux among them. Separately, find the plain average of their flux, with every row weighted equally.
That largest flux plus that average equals 25.0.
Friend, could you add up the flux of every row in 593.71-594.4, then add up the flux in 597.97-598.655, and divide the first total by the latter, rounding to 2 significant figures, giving 0.94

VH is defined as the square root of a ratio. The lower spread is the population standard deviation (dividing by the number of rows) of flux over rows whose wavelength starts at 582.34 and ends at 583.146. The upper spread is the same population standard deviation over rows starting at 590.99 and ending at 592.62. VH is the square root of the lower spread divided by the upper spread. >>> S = 0.94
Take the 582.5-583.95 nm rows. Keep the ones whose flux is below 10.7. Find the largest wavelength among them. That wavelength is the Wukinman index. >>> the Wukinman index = 582.541 nm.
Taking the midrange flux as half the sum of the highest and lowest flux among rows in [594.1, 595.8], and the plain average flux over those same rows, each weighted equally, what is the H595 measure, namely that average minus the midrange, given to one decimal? 0.4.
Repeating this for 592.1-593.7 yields 0.0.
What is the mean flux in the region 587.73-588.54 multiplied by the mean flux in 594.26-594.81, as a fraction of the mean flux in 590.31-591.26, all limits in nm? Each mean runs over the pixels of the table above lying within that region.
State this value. 9.8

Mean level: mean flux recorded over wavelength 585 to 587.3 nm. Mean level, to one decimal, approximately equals 11.5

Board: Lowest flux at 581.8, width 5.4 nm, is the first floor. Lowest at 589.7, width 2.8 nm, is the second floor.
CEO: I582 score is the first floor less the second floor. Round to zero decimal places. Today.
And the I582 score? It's 3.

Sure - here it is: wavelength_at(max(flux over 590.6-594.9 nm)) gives 592.689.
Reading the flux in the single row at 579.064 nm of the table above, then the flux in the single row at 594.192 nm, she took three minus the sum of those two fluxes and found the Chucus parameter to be -20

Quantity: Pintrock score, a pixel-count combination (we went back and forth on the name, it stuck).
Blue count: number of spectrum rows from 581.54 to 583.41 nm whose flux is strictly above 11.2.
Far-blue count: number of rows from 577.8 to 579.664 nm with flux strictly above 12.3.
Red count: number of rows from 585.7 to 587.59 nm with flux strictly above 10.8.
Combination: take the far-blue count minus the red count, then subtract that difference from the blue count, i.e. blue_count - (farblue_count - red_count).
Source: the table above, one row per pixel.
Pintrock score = 16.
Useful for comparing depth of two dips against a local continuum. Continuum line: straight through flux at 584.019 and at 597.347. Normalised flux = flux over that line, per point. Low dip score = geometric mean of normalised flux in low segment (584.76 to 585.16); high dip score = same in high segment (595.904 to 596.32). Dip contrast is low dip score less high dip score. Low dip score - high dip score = 0.15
